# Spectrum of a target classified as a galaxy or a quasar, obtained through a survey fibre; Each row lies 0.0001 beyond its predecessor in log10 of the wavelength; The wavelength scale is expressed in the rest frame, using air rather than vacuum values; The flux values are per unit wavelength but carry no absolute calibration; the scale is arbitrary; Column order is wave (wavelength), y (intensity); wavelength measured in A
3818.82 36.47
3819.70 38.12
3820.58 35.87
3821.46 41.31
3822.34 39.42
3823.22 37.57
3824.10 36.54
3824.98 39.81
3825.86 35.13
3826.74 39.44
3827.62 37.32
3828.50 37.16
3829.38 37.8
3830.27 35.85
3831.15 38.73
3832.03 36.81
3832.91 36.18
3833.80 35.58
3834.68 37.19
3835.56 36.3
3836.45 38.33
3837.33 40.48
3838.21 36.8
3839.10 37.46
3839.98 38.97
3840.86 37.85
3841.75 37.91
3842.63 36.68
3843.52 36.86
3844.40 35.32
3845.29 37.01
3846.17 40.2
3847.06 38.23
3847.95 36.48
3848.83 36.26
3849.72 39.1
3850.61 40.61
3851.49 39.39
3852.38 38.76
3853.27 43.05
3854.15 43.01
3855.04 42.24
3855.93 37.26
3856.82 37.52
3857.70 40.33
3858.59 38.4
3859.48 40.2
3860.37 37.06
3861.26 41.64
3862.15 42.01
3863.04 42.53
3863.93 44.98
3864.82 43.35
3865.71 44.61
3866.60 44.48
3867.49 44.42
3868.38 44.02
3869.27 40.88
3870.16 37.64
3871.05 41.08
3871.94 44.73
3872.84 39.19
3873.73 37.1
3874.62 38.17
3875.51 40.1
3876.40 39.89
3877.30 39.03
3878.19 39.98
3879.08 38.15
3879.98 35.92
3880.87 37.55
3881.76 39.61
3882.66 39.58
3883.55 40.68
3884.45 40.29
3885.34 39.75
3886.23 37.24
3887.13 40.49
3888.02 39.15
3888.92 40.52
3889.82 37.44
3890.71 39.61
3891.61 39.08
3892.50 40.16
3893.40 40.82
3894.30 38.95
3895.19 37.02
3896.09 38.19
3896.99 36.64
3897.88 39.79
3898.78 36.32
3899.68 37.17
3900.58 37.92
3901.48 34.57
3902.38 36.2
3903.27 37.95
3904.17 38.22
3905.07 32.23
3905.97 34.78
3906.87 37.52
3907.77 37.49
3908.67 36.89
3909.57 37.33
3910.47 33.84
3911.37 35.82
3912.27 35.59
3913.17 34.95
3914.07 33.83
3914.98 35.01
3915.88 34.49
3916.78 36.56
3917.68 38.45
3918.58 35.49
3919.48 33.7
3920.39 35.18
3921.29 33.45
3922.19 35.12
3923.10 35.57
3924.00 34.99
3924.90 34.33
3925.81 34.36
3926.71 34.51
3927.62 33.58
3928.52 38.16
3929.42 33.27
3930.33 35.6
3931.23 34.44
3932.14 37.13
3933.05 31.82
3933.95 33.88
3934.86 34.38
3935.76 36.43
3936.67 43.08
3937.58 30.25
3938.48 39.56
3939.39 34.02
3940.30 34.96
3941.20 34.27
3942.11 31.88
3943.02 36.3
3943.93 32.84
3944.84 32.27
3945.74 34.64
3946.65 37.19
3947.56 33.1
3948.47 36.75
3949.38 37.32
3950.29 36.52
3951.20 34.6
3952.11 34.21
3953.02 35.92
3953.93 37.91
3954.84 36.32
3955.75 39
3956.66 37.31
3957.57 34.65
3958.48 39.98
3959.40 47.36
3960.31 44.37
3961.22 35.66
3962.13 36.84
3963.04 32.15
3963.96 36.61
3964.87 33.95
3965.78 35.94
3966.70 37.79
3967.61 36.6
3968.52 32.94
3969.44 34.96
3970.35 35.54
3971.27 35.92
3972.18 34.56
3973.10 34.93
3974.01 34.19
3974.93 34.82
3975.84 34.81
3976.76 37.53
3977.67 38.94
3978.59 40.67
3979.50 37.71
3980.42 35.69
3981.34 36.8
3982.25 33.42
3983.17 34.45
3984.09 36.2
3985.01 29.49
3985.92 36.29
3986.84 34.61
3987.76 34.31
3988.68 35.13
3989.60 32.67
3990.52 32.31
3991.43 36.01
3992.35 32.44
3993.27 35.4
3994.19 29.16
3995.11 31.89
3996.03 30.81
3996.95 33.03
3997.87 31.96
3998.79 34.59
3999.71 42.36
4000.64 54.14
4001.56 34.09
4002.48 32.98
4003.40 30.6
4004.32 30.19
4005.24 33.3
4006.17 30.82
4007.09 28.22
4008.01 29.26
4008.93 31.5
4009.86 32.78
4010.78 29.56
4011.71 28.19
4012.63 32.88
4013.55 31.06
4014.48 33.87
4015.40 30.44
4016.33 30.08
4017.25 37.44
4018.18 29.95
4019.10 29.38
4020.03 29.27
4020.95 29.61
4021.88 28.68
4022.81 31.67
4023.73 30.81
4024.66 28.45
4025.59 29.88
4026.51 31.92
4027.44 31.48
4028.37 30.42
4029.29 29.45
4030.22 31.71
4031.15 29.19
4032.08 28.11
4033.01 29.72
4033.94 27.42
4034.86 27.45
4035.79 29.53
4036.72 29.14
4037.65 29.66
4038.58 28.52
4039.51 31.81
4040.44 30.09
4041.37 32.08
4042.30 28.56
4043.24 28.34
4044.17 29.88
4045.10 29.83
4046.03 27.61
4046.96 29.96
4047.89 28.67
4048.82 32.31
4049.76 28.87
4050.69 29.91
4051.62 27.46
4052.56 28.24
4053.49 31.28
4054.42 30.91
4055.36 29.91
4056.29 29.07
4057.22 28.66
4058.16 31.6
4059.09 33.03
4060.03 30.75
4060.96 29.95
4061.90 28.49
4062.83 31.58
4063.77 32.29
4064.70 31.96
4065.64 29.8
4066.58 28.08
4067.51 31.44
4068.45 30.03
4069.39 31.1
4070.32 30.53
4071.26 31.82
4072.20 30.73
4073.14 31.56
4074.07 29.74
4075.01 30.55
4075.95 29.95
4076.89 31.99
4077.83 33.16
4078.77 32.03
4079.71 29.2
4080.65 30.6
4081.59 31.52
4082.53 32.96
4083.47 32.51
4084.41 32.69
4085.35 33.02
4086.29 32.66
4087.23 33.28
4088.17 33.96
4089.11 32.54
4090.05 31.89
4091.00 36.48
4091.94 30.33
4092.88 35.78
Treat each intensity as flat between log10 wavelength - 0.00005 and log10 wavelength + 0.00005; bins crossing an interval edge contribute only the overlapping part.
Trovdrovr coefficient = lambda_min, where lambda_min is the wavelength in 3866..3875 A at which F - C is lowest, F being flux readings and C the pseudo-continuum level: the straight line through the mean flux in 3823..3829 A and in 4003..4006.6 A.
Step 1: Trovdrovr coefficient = 3873.73 A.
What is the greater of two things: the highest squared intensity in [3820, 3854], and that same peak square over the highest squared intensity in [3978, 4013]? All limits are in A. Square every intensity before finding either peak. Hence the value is 1853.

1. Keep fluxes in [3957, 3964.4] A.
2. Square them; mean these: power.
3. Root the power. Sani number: 38.8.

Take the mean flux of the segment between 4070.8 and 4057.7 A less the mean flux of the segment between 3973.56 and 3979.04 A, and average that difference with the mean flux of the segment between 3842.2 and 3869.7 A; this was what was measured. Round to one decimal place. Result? 17.1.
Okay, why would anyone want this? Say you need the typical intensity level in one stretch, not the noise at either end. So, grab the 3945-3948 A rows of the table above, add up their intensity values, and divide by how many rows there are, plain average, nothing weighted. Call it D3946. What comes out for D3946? 35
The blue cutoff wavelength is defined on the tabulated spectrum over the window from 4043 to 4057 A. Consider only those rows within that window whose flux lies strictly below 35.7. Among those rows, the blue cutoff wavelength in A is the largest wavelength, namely 4056.29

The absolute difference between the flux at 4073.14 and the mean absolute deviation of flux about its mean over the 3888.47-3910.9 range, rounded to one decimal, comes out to 30.0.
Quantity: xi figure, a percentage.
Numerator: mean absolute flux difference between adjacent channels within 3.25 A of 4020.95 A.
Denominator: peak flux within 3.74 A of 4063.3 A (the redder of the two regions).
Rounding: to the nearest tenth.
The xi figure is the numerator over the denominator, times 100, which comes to 3.0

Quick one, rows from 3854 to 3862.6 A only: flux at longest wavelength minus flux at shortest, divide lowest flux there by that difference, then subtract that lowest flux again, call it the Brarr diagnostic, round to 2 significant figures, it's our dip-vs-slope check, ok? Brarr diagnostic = -74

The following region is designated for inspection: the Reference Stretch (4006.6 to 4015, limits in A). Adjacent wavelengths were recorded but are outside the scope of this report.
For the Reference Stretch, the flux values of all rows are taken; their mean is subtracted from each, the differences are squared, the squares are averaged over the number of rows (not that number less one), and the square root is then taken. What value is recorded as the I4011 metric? 2.0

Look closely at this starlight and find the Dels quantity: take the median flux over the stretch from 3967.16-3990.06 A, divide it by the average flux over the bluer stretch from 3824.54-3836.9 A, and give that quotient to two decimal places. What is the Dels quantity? 0.94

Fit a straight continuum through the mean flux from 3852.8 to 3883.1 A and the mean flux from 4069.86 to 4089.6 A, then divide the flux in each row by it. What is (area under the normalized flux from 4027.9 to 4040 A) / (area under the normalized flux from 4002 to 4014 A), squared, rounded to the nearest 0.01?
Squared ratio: 0.98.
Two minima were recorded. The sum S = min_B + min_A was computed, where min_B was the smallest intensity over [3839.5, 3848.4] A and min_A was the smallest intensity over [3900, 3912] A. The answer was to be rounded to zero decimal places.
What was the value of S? 68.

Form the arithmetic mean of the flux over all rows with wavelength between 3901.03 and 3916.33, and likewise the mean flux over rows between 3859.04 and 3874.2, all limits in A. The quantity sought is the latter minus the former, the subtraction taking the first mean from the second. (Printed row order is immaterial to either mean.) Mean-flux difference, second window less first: 6.1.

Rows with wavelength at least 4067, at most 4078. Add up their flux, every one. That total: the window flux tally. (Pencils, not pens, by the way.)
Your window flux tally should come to 373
